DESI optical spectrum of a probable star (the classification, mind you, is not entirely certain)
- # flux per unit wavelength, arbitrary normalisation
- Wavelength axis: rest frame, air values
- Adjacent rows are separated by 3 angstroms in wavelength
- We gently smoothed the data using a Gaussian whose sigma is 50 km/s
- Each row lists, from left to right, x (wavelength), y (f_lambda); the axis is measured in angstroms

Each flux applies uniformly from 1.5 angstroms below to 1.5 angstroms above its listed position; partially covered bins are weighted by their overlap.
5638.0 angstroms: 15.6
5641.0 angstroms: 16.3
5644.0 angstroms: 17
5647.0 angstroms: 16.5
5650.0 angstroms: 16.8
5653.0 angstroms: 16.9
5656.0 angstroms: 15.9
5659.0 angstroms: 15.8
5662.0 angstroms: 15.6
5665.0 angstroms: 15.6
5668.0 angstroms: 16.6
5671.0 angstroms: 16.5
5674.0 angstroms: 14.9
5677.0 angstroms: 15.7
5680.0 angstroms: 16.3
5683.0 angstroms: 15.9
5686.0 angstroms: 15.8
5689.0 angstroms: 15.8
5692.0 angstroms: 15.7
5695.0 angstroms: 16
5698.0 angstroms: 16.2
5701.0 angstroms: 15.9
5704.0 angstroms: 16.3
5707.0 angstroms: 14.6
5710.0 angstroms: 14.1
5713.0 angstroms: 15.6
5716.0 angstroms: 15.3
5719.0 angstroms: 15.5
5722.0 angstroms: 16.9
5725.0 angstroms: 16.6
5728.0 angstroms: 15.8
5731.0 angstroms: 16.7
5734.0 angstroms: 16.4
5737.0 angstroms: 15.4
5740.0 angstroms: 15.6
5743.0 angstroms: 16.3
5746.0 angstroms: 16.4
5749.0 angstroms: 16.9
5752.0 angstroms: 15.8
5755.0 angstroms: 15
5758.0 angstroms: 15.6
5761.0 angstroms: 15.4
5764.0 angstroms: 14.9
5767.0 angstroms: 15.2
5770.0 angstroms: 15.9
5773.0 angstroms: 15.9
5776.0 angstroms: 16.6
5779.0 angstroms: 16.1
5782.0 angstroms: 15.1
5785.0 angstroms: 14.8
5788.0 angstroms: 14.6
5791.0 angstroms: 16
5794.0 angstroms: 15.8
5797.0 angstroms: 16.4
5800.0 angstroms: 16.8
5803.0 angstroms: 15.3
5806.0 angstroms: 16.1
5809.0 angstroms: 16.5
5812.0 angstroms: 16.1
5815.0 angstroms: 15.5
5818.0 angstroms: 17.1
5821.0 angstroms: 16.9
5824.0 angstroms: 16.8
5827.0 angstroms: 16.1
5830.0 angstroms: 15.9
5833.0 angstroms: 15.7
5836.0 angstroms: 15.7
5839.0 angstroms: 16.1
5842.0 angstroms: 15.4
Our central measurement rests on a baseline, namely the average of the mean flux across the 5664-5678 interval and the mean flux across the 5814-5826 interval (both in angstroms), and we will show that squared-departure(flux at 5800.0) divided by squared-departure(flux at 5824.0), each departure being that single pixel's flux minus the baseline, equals 1.00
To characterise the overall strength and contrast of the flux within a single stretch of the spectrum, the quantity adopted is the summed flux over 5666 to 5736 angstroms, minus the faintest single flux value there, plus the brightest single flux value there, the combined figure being 368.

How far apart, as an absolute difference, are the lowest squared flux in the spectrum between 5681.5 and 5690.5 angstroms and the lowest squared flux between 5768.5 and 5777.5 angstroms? 3.2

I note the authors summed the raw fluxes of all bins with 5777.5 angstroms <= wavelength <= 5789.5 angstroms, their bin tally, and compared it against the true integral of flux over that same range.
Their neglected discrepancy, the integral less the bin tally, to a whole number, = 121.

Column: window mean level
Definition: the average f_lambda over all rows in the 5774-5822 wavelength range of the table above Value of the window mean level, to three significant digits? 16.0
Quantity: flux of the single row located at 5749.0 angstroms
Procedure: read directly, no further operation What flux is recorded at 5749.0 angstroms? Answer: 16.9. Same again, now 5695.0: 16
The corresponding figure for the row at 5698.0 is 16.2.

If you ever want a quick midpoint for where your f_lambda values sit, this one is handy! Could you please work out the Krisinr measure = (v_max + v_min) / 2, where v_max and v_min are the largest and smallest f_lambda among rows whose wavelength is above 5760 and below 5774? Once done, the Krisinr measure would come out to 15.4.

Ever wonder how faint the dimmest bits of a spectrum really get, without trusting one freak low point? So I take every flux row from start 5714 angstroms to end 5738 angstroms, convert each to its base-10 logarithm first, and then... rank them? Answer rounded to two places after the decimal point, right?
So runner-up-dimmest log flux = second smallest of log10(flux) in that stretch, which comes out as 1.19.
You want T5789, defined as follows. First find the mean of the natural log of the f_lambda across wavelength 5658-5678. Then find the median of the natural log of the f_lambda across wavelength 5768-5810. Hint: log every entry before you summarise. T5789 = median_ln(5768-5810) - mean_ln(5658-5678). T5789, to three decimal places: 0.009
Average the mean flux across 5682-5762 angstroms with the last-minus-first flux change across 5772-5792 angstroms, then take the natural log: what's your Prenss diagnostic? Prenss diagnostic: 2.08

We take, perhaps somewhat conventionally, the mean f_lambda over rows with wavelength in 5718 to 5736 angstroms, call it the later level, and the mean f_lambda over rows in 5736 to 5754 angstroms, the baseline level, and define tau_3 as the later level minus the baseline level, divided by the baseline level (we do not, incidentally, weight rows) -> 0.016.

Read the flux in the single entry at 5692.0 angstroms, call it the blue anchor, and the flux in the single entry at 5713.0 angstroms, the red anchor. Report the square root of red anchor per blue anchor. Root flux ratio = 1.00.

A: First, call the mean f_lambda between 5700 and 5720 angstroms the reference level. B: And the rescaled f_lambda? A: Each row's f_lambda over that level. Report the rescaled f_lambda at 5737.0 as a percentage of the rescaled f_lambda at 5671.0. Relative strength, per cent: 93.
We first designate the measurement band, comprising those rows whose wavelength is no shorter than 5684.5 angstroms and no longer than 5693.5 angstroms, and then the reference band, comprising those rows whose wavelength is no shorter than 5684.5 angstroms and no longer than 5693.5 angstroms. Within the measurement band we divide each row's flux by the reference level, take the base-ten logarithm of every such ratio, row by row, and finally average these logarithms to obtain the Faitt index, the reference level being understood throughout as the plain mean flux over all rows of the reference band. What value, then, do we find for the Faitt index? 0.000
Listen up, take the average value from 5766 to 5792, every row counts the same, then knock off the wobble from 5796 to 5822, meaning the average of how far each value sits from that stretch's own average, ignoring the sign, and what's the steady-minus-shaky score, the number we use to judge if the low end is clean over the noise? 15.1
